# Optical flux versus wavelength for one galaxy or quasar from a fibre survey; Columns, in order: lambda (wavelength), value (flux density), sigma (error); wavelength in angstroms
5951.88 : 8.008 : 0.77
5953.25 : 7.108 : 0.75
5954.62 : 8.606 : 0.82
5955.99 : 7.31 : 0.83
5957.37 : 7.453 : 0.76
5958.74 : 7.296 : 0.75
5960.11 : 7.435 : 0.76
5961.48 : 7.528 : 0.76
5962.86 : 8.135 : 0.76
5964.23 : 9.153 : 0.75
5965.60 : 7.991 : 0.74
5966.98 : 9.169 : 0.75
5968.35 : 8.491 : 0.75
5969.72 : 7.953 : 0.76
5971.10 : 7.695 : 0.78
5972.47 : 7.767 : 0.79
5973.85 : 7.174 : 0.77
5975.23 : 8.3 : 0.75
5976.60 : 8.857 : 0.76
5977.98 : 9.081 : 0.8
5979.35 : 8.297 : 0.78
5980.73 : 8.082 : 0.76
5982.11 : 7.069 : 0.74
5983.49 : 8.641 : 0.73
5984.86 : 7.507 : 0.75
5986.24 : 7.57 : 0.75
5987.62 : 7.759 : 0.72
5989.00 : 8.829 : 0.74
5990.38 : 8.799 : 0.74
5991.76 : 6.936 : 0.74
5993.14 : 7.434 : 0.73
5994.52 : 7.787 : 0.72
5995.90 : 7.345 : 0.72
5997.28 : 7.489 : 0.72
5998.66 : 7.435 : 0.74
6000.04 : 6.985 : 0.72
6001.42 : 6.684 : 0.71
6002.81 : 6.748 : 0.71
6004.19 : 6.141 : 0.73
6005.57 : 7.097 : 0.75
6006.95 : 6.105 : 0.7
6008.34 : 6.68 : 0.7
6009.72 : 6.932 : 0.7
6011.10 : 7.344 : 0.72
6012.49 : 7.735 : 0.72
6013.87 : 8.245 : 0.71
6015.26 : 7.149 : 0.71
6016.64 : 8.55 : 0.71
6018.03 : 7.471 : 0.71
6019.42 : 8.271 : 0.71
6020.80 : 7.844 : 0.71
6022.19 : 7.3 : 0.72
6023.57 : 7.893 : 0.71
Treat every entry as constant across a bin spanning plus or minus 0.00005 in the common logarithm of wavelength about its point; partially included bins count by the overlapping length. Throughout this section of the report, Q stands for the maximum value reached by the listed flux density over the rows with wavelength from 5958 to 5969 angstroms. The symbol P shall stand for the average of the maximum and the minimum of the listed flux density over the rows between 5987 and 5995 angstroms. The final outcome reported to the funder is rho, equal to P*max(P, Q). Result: 72.3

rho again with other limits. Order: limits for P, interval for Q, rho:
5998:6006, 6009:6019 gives 58.0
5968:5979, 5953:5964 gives 69.9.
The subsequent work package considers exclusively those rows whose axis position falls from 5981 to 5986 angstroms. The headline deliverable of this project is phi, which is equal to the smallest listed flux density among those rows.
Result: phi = 7.069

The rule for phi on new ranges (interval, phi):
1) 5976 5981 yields 8.082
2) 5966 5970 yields 7.953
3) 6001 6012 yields 6.105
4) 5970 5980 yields 7.174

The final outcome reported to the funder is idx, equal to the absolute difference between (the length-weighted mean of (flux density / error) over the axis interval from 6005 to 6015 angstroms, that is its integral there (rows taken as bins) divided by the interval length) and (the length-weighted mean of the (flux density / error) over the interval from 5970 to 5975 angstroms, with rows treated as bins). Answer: 0.19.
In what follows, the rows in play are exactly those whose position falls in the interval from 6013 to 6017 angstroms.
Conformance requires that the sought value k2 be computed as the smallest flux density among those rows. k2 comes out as 7.149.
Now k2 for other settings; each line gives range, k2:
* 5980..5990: 7.069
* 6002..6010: 6.105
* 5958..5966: 7.296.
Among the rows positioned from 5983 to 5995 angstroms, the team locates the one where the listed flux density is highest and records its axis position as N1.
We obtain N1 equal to 5989.00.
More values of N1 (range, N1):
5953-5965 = 5964.23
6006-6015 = 6013.87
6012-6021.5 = 6016.64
